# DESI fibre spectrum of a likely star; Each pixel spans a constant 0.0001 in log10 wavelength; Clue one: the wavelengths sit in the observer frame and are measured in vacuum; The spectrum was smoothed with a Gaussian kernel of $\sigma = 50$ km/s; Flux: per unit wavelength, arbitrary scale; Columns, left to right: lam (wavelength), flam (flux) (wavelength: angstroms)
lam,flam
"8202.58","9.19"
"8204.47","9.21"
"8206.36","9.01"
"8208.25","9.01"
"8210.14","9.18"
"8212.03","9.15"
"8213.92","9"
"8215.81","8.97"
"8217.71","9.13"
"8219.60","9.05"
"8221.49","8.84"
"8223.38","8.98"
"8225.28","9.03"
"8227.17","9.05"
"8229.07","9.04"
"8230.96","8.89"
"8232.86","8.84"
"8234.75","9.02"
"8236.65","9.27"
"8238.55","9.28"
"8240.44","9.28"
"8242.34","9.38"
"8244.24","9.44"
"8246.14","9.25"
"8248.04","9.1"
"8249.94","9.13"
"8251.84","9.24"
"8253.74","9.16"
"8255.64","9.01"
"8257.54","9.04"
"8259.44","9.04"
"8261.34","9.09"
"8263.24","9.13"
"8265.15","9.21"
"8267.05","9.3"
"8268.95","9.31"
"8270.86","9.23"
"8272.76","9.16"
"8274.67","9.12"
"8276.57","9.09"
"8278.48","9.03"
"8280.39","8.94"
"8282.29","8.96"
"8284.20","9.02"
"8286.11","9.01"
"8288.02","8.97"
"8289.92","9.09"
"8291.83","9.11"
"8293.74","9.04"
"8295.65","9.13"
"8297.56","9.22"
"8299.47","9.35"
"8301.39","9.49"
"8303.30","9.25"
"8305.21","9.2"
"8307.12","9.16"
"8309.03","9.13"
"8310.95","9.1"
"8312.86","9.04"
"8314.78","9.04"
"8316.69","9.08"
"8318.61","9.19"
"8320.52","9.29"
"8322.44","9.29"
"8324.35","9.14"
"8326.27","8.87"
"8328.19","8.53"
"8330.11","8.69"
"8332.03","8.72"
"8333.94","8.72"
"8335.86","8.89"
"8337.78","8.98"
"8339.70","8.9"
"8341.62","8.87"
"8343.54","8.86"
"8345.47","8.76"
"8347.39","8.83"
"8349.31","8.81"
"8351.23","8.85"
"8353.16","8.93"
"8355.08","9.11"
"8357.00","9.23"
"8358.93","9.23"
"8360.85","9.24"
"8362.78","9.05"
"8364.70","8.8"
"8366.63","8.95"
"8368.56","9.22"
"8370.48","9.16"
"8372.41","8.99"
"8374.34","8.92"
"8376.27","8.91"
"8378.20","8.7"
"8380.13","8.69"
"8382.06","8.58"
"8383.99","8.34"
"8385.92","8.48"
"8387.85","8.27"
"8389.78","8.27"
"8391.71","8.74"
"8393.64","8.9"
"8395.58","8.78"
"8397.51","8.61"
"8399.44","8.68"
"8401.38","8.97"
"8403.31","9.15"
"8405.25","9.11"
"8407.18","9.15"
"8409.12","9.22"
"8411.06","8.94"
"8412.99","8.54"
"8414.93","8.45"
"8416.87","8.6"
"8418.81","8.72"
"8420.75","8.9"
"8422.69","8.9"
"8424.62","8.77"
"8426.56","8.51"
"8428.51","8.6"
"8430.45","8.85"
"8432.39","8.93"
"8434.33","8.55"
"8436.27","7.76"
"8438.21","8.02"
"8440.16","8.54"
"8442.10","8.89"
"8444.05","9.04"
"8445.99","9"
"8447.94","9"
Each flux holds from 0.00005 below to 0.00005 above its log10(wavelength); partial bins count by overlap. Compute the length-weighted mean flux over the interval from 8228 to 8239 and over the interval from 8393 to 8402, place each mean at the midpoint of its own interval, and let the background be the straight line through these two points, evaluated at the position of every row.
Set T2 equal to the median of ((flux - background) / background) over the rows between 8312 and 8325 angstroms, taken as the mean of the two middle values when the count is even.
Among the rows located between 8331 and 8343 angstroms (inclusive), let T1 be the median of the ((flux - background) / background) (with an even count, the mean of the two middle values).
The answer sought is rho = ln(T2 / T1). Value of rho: 3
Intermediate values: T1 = 0.001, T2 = 0.028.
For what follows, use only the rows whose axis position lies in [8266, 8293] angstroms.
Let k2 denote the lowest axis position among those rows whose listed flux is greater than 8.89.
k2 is 8267.05 angstroms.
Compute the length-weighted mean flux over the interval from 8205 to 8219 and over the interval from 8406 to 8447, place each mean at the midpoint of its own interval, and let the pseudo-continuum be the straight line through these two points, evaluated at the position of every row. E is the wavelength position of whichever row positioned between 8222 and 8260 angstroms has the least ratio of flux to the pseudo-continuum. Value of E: 8232.86 angstroms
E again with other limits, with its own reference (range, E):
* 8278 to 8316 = 8280.39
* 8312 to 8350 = 8328.19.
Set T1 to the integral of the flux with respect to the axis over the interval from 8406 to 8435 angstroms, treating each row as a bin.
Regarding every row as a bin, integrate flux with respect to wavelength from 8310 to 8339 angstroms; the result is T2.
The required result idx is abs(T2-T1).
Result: 6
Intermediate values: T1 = 255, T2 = 260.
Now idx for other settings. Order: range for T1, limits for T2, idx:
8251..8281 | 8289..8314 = 45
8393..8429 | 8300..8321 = 125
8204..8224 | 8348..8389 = 183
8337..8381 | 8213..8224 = 295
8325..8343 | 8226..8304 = 554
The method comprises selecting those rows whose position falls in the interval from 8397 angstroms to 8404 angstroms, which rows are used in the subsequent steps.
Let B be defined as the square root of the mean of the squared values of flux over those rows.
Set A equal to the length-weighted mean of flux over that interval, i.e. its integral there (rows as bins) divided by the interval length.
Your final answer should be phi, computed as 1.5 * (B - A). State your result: -0.007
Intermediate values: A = 8.86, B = 8.86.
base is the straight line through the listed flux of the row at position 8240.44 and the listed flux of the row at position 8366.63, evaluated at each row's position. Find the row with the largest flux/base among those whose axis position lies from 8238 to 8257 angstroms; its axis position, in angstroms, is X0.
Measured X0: 8244.24 angstroms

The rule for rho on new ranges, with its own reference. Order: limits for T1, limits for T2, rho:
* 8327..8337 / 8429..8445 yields -2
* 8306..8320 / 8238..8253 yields 0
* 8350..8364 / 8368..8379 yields -1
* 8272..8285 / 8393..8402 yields -2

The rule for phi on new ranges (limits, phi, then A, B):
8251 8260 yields -0.006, 9.10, 9.10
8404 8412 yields 0.009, 9.10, 9.11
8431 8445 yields 0.005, 8.54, 8.54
